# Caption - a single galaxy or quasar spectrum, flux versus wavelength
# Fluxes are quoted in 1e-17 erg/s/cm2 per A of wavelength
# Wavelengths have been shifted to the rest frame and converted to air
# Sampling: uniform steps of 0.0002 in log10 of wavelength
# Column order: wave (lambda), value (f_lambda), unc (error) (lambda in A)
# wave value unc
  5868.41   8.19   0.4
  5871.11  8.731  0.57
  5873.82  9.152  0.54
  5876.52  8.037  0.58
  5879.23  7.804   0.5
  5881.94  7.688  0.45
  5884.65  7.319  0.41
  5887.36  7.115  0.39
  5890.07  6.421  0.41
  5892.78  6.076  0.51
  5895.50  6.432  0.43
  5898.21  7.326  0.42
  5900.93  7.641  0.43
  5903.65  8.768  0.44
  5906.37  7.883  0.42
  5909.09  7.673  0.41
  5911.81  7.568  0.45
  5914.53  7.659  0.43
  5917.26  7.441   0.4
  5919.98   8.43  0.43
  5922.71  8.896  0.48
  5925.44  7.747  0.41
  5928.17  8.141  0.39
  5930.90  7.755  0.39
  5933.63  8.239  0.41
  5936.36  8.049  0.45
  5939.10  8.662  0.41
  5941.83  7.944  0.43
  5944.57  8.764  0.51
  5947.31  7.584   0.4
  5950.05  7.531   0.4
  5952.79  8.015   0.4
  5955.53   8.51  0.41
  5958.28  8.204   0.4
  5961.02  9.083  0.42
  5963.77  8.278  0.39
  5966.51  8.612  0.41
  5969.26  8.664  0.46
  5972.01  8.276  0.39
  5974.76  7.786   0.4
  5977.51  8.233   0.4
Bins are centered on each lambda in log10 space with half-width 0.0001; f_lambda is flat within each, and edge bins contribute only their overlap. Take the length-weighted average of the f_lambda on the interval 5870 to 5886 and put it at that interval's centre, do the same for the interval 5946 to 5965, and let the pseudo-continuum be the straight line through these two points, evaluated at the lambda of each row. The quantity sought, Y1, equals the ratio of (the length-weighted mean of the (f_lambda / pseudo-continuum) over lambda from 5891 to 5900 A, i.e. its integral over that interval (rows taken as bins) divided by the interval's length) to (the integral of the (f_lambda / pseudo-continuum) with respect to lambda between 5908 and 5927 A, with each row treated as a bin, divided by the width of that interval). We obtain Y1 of 0.84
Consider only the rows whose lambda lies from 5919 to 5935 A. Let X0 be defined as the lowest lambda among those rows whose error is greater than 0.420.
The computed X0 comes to 5919.98 A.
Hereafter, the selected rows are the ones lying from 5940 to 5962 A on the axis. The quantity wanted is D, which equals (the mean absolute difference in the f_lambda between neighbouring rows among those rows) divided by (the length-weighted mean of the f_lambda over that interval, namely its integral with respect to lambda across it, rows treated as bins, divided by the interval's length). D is 0.073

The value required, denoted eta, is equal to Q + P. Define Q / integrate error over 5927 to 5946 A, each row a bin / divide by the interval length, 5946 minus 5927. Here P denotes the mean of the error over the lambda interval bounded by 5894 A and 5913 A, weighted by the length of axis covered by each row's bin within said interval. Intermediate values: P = 0.429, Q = 0.4275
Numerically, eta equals 0.856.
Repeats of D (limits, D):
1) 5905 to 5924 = 0.044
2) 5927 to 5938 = 0.044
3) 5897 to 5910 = 0.081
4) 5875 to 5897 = 0.046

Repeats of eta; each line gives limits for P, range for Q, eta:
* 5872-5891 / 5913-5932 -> 0.891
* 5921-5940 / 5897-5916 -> 0.849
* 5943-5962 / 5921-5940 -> 0.840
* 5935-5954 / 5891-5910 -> 0.866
